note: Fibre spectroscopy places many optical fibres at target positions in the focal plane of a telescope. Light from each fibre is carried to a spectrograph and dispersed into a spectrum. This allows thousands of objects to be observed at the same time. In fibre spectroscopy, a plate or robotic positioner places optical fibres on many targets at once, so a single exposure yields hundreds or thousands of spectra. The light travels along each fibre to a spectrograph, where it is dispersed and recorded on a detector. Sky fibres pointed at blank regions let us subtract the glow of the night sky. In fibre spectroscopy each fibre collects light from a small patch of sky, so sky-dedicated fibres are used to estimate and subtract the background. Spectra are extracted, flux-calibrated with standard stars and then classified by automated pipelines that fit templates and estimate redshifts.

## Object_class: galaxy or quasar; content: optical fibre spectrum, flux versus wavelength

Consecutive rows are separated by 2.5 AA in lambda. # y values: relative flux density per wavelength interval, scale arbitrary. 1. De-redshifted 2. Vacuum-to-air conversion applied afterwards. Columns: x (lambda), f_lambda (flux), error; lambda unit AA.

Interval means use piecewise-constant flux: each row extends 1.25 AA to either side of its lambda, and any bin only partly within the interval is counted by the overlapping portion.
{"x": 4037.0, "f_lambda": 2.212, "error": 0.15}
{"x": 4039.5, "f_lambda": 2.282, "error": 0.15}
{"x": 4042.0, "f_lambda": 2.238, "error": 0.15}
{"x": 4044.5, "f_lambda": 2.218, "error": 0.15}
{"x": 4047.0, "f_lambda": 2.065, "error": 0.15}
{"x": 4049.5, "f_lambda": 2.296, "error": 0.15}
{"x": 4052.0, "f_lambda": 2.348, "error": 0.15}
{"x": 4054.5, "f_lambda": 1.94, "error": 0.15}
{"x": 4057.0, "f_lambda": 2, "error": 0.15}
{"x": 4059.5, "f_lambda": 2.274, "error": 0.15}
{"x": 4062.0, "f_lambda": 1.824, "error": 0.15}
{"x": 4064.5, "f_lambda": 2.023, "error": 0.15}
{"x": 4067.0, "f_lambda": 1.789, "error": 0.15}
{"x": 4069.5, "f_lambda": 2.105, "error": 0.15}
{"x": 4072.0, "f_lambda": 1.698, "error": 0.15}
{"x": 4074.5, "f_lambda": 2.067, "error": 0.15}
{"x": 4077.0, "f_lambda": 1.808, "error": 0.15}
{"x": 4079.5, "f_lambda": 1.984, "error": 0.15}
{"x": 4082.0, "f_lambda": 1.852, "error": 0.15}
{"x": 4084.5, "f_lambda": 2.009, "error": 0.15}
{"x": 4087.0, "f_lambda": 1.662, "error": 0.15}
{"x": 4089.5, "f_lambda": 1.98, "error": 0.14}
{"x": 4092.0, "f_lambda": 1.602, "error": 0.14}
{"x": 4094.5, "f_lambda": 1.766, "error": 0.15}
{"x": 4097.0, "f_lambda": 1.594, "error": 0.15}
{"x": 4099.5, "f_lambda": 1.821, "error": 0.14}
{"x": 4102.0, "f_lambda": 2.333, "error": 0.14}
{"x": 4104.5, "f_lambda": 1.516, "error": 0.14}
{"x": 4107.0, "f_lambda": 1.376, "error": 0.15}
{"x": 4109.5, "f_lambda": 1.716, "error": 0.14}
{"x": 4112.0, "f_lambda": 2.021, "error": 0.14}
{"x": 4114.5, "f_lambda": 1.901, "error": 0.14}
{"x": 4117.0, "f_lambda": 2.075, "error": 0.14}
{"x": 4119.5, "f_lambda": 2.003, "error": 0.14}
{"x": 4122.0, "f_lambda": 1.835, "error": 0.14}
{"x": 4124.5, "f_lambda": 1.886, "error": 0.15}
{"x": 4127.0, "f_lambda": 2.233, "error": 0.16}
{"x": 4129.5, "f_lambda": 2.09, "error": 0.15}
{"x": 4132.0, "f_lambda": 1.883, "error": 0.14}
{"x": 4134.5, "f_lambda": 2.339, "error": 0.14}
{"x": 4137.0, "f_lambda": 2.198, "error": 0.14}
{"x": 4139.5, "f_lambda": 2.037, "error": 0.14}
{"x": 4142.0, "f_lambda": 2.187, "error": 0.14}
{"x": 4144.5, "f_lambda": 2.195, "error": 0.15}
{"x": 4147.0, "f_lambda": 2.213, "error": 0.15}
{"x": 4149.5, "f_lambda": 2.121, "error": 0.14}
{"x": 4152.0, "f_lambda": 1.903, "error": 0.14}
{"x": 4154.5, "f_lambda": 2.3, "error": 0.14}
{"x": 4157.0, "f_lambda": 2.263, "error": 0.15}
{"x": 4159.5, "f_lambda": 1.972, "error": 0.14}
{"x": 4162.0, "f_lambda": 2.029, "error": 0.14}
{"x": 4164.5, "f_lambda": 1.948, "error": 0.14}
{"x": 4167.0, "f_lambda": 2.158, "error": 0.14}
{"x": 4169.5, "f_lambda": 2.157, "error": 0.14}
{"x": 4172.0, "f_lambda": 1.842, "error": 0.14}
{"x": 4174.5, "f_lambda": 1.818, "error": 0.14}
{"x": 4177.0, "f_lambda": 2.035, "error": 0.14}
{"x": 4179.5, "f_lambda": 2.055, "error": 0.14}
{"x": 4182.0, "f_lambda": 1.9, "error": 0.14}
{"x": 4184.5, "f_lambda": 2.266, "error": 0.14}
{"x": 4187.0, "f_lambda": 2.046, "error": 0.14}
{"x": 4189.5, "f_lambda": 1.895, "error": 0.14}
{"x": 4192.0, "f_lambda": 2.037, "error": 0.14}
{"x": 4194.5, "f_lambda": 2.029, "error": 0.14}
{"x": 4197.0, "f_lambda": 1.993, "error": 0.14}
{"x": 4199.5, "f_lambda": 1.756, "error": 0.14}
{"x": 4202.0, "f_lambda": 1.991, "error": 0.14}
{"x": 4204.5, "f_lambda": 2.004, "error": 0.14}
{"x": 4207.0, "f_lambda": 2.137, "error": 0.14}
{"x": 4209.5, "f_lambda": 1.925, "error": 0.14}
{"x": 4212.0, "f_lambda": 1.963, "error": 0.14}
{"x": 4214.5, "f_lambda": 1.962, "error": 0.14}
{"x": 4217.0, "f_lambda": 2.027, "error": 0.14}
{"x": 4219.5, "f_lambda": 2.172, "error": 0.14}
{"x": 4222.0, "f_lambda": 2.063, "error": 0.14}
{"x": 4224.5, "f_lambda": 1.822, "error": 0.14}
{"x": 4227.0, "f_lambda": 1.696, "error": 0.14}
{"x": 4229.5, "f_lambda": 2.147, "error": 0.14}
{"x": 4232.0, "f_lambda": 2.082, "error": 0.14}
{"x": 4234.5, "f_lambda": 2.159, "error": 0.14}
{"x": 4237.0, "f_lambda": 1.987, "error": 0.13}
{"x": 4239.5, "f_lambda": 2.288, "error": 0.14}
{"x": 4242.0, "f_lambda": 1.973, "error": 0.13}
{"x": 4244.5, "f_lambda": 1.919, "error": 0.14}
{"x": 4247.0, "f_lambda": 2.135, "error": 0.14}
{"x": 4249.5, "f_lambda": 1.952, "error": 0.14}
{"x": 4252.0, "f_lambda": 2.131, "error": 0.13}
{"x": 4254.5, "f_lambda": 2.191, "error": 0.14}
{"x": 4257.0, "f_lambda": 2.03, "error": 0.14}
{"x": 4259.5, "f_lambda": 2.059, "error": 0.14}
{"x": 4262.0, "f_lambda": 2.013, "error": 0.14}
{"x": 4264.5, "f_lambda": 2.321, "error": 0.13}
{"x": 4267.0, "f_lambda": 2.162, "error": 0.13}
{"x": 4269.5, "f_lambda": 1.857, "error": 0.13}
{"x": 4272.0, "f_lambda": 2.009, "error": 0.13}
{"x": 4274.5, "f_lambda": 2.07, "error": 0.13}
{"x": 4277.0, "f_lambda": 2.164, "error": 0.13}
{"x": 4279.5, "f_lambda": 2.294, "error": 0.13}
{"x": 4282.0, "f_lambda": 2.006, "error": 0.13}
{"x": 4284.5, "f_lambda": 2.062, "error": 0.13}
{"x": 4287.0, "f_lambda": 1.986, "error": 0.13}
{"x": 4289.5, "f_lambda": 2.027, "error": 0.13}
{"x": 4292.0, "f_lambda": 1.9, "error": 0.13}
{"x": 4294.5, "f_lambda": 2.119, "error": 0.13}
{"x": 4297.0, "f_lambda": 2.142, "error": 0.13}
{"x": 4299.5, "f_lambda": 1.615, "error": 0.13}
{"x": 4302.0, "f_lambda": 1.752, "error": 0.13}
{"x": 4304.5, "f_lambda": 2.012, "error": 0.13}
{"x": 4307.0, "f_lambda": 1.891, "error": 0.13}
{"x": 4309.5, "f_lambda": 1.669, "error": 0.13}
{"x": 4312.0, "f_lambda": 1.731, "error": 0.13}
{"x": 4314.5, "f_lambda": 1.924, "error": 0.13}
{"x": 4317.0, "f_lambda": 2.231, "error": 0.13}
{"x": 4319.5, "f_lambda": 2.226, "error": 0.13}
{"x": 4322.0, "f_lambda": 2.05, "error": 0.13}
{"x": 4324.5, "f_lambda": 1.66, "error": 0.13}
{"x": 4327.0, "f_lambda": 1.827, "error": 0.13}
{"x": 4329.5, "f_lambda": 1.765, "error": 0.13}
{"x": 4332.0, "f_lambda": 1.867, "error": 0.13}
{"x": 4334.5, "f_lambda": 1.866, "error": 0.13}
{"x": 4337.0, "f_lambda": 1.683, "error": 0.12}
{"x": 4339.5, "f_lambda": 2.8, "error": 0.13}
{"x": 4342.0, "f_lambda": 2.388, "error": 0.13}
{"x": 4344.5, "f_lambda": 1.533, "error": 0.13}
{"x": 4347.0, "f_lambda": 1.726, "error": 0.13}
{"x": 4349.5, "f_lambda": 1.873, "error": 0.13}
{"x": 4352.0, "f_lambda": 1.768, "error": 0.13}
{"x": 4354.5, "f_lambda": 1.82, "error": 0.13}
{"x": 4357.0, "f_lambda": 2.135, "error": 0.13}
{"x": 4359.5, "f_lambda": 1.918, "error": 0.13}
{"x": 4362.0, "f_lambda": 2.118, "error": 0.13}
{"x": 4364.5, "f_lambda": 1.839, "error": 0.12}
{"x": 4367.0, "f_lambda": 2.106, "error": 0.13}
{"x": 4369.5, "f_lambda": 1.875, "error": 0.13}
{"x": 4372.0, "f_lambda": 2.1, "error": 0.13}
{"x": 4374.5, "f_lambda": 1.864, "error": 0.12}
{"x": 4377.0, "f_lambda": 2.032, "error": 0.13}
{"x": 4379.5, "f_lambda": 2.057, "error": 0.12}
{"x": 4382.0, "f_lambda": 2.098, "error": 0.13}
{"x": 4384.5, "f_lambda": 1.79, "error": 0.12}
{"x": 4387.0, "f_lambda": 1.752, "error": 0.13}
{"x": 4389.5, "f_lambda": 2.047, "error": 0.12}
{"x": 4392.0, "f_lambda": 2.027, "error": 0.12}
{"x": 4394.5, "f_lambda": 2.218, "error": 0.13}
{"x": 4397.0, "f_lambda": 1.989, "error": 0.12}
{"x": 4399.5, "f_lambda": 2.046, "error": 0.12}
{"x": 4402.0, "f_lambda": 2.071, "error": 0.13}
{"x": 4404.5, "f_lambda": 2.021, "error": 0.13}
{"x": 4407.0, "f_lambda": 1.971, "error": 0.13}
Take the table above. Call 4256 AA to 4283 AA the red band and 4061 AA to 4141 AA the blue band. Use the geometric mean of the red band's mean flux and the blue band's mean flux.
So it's 2.00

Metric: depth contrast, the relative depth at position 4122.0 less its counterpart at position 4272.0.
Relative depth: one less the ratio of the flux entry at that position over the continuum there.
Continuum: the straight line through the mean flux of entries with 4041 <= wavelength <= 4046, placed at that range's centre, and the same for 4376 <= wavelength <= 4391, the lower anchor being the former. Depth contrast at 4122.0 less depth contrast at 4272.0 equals 0.13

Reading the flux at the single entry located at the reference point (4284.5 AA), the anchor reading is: 2.062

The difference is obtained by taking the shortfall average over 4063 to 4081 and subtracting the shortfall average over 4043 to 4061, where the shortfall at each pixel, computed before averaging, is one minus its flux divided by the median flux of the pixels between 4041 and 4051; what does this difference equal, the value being 0.11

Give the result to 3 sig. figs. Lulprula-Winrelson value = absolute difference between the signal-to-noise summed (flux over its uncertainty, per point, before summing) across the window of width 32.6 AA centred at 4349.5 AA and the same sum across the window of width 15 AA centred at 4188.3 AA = 111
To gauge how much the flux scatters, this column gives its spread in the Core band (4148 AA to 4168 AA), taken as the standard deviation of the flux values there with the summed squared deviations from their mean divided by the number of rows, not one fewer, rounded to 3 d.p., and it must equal 0.138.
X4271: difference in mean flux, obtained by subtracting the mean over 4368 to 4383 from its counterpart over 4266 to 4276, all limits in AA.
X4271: 0.020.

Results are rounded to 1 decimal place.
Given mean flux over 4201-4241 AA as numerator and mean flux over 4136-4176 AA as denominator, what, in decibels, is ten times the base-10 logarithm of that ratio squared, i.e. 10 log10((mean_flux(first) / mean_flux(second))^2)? -0.2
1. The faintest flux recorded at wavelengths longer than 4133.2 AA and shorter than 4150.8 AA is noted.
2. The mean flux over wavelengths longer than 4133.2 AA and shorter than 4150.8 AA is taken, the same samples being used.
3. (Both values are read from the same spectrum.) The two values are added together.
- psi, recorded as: 4.2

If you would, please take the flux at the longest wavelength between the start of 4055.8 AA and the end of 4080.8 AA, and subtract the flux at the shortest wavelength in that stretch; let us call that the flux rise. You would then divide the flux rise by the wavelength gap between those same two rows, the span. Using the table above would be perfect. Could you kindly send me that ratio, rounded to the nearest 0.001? -0.001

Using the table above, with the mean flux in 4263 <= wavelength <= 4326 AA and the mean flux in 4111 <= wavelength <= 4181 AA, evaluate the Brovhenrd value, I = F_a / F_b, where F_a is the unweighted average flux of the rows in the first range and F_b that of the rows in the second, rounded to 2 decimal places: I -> 0.97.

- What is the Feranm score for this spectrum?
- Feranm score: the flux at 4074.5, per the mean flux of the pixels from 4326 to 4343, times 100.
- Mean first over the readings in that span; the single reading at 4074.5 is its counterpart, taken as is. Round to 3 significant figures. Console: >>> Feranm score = 102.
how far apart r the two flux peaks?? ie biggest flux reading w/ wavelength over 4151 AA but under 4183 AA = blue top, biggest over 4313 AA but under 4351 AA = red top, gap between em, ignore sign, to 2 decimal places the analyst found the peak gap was 0.50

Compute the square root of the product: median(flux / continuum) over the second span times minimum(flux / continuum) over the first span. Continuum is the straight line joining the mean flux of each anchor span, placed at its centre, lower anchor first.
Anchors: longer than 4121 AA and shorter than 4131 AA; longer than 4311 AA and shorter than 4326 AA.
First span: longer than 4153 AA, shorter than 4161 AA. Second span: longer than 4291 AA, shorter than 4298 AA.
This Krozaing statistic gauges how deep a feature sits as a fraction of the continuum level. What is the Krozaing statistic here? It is 1.027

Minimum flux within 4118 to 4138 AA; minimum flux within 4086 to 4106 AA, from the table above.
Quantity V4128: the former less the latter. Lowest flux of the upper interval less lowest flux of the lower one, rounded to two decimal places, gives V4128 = 0.32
